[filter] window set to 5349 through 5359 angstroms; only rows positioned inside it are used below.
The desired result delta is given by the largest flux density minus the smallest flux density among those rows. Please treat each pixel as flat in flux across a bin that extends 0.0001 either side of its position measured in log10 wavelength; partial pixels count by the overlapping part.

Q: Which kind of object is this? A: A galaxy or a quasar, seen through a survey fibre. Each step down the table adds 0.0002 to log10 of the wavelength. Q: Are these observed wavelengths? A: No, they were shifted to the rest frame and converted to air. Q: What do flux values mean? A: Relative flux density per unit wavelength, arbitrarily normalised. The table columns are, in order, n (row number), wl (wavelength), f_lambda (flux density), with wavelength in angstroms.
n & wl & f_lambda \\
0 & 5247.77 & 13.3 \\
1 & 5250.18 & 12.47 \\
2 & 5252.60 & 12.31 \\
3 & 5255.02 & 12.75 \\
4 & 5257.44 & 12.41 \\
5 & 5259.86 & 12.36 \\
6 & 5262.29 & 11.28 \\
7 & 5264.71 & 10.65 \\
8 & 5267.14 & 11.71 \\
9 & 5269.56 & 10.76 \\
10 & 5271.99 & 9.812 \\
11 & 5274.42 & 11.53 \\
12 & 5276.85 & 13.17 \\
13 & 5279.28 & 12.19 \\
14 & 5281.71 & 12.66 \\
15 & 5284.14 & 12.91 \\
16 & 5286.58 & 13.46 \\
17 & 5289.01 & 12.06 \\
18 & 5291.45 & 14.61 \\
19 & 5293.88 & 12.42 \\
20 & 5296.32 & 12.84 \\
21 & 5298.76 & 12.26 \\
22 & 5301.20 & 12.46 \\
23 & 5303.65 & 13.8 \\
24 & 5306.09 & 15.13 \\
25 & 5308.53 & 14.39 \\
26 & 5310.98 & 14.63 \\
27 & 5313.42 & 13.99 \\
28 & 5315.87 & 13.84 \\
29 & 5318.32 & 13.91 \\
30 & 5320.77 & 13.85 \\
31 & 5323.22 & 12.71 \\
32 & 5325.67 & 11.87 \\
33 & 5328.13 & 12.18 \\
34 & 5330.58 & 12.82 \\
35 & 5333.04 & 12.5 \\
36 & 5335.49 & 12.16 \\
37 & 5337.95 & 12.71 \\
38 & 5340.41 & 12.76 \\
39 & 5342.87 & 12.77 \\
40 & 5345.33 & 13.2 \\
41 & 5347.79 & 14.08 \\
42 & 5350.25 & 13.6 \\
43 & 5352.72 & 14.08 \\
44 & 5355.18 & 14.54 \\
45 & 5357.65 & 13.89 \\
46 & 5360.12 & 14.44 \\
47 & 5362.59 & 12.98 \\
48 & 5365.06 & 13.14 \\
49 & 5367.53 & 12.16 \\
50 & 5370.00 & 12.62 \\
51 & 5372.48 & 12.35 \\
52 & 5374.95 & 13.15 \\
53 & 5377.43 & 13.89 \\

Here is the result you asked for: 0.94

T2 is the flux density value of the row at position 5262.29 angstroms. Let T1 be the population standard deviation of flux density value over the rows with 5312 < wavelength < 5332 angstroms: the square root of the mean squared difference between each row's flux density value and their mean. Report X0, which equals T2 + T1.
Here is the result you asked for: 12.1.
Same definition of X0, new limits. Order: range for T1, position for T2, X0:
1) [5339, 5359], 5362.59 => 13.6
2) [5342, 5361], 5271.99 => 10.4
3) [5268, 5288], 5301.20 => 13.6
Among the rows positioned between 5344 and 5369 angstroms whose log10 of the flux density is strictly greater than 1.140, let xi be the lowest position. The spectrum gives 5347.79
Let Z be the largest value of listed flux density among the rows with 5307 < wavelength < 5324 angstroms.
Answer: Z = 14.63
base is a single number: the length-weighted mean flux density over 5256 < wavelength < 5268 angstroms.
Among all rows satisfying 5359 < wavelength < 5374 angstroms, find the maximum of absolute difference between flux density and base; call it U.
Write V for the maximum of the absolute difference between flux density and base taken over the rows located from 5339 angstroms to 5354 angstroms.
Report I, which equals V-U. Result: -0.4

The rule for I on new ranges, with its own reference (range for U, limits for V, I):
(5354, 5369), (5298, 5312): 0.6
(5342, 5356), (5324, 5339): -1.7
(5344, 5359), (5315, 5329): -0.6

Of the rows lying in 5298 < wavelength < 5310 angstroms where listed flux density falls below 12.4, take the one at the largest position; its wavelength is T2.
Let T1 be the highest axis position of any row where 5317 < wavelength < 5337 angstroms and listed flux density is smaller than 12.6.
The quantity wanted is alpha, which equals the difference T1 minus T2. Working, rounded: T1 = 5335.49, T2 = 5298.76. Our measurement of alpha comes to 36.7 angstroms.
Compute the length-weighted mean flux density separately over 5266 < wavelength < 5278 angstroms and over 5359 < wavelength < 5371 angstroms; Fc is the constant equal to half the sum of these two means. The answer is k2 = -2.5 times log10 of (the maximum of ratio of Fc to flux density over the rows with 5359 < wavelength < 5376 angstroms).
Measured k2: -0.01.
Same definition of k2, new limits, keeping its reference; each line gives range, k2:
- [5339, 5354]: 0.05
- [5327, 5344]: -0.01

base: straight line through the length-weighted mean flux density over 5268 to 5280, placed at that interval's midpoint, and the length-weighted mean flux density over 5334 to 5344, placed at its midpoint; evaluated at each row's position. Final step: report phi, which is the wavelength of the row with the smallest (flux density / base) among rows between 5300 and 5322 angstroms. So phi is 5301.20 angstroms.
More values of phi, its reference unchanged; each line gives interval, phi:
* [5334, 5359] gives 5335.49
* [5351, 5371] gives 5367.53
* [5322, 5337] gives 5325.67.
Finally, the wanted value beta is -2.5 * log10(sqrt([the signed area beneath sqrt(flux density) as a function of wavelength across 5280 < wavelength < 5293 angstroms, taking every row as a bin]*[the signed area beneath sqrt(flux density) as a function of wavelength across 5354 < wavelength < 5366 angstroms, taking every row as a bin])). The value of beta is -4.15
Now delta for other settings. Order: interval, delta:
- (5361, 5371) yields 0.98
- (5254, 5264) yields 1.47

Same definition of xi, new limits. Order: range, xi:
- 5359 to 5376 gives 5360.12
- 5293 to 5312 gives 5306.09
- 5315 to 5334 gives 5315.87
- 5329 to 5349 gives 5347.79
